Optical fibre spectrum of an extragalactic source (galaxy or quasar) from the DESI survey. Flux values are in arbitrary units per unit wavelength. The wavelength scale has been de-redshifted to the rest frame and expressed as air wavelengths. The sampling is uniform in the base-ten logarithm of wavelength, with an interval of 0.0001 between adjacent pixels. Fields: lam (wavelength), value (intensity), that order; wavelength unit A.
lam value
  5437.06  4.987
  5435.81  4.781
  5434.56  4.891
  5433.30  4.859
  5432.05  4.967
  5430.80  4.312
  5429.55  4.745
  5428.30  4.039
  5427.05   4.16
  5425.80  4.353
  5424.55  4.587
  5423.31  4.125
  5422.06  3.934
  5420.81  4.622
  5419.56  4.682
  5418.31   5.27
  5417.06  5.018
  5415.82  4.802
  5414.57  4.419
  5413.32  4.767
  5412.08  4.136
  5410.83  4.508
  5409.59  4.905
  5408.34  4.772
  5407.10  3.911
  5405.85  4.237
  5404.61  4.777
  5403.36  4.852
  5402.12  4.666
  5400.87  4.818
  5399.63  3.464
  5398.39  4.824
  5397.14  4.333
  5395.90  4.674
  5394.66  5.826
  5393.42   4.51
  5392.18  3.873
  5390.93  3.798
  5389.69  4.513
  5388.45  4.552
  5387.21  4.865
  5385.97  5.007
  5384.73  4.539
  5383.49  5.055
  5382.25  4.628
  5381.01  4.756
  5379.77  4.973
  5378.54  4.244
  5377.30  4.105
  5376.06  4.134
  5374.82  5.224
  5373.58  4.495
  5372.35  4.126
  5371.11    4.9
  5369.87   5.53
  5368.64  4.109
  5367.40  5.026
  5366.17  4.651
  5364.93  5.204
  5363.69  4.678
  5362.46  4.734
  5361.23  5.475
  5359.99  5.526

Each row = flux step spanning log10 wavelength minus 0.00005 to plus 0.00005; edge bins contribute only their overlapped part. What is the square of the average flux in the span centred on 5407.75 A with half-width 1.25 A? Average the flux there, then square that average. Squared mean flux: 19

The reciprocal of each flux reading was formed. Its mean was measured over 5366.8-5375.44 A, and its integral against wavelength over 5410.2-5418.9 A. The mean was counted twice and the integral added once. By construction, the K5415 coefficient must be 2.29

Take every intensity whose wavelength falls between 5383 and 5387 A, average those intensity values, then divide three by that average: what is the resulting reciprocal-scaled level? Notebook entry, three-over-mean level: 0.62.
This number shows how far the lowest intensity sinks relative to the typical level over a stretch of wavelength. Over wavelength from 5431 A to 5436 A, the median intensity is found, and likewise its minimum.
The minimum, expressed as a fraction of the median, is 0.981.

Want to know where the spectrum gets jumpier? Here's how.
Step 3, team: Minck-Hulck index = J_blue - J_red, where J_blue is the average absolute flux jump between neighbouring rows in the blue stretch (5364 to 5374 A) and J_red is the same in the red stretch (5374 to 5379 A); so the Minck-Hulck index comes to 0.30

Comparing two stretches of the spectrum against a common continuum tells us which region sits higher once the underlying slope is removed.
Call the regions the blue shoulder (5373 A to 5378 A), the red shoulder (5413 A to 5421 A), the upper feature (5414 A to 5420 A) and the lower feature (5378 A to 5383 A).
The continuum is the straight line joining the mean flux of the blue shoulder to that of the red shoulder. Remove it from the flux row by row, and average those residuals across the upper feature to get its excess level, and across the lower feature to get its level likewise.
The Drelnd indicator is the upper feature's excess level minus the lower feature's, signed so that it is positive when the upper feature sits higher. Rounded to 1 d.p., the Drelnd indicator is -0.1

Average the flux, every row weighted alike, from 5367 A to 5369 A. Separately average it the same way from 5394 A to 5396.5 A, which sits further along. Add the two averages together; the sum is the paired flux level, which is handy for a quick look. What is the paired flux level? 9.82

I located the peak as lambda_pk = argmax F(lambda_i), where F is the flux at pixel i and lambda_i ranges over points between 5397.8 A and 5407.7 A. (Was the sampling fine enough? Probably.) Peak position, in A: 5403.36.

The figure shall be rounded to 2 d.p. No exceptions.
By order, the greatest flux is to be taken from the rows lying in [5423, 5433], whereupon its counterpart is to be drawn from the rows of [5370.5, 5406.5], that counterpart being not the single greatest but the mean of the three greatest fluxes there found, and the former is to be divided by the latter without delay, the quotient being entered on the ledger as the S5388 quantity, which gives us 0.93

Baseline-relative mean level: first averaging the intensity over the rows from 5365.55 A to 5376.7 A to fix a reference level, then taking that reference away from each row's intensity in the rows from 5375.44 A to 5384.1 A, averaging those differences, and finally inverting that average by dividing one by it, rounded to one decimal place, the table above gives -7.6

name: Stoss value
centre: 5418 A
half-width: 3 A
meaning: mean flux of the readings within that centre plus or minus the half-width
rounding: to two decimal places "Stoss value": 4.88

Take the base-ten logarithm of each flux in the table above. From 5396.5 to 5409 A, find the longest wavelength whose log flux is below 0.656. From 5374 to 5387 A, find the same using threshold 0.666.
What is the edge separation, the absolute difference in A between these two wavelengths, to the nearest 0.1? 22.4 A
